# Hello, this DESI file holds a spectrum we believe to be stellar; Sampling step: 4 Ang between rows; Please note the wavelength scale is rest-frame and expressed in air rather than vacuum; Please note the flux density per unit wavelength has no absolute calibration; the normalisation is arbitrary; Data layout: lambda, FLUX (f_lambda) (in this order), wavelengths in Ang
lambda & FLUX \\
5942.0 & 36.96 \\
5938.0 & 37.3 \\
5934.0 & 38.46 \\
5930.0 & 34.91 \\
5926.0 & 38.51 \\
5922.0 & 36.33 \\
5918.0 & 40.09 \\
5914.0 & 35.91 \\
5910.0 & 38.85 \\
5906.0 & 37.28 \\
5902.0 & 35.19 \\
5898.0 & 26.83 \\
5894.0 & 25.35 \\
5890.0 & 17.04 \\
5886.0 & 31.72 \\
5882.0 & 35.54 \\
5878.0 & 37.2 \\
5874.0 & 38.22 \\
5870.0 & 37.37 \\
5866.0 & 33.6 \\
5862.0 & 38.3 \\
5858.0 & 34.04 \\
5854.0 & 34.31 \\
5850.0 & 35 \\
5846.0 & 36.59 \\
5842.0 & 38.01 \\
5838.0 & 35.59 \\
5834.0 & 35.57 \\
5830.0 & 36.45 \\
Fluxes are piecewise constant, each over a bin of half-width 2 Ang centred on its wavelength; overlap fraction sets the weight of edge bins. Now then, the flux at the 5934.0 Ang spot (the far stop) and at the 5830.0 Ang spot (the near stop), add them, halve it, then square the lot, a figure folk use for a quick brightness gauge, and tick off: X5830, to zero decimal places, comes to 1403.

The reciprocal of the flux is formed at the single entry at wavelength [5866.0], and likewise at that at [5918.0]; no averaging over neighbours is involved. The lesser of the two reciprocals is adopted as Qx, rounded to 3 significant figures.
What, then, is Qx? 0.0249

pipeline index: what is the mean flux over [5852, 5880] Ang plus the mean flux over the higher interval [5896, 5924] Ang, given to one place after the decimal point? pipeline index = 71.9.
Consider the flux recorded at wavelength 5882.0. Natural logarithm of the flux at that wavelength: 3.57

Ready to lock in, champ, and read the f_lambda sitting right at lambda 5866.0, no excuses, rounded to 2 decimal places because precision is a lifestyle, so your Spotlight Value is 33.60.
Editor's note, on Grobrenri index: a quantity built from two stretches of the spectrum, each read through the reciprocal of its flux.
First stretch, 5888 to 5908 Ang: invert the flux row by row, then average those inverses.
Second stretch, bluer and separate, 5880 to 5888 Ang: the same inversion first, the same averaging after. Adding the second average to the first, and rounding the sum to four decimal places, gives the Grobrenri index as 0.0680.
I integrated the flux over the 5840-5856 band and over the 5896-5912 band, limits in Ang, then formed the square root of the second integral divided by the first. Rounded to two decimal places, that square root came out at 0.98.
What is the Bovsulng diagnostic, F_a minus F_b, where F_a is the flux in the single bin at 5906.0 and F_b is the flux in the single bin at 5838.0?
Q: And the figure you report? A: 2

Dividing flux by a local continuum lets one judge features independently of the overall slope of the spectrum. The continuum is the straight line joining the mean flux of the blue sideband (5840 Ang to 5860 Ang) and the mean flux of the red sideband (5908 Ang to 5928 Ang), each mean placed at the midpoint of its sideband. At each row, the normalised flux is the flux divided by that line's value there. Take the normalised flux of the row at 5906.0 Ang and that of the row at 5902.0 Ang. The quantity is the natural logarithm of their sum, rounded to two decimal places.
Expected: 0.66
